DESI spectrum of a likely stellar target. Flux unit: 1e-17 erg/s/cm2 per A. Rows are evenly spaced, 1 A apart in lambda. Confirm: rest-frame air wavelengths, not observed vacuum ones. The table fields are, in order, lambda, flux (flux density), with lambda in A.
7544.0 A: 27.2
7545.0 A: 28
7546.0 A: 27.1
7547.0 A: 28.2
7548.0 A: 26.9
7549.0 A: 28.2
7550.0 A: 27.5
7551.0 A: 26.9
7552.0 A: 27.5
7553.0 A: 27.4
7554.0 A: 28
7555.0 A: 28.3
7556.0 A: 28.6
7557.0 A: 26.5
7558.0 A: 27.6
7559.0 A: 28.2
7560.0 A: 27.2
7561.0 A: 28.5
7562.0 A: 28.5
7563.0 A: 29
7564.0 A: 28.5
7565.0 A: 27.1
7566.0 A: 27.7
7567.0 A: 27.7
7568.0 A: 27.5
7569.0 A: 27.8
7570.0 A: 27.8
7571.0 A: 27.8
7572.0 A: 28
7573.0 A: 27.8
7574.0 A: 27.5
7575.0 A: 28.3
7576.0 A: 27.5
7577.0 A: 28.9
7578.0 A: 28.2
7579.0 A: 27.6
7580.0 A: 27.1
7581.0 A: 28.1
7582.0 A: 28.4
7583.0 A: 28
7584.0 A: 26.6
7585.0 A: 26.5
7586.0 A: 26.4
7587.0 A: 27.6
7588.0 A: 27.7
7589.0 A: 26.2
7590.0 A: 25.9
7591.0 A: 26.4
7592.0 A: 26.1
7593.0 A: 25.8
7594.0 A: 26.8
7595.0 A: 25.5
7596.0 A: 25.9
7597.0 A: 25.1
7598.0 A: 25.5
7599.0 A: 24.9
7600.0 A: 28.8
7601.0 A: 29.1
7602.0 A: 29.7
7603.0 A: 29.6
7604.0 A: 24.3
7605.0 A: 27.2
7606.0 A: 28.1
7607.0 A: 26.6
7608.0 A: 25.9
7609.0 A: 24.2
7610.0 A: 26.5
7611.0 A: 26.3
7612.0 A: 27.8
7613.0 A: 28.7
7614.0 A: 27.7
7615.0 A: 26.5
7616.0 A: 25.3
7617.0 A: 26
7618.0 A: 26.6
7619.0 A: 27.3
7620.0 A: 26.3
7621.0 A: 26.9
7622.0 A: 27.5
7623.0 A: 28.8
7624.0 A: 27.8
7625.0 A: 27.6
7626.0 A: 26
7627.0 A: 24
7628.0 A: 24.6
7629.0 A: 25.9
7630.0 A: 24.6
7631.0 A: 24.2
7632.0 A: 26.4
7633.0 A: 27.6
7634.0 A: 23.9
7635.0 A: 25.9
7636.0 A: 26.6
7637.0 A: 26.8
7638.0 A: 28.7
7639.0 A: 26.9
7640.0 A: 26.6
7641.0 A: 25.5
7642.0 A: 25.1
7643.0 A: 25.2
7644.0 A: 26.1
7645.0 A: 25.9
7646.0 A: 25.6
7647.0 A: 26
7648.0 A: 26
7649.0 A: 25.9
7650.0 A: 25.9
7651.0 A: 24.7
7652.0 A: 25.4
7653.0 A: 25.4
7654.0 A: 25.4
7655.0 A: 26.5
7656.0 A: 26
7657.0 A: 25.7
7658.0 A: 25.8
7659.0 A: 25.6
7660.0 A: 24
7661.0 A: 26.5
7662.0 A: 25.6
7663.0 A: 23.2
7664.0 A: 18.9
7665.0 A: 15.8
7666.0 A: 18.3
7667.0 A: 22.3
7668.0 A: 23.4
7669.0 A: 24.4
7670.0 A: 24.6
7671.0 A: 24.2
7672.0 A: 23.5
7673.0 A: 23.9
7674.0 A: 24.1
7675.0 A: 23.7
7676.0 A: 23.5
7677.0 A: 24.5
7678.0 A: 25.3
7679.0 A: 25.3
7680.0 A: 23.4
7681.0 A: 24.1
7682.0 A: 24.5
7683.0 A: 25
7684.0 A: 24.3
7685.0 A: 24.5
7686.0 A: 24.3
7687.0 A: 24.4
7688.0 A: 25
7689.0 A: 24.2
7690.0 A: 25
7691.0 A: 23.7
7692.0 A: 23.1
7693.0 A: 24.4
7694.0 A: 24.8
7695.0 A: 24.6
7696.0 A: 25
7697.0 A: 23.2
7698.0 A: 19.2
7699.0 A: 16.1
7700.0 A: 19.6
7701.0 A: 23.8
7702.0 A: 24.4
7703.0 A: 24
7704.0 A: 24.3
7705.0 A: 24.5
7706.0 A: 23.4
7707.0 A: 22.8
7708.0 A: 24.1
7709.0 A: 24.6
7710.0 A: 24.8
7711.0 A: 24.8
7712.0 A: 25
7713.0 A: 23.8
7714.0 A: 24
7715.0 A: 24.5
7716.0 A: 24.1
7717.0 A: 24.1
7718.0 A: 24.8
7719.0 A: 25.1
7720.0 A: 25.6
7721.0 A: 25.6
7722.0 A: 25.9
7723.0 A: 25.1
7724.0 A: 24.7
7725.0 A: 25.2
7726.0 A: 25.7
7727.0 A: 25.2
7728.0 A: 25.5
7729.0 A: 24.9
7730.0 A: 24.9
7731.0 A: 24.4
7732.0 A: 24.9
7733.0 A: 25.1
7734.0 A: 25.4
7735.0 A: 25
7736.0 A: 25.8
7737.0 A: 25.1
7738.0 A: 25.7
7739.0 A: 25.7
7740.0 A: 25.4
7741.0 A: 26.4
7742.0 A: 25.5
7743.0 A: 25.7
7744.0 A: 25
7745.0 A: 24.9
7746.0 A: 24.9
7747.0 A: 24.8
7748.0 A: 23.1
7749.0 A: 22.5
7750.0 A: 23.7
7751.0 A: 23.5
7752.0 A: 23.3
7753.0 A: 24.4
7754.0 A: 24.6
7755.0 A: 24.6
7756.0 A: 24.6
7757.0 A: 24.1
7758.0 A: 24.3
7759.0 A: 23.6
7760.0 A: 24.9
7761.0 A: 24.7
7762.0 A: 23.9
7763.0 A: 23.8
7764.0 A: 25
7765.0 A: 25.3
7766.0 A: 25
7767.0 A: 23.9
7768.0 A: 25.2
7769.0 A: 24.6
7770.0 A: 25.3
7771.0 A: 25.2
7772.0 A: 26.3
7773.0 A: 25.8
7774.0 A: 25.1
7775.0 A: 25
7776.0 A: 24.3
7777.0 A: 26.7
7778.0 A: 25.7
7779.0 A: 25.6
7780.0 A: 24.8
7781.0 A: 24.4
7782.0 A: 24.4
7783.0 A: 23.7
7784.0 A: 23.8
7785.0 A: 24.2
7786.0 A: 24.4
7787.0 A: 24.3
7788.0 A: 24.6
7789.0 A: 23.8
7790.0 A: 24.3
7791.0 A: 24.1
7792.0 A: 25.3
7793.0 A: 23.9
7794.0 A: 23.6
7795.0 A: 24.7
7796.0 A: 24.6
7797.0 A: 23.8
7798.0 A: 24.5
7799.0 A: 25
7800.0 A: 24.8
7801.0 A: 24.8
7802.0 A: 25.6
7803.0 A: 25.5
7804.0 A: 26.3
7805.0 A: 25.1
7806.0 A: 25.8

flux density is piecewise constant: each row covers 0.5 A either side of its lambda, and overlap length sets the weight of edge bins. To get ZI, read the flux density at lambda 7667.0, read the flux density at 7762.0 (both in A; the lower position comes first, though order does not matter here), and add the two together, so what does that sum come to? 46.2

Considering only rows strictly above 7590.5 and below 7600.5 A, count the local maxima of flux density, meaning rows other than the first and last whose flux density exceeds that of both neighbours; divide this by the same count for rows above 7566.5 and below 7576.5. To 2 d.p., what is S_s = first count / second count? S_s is 1.50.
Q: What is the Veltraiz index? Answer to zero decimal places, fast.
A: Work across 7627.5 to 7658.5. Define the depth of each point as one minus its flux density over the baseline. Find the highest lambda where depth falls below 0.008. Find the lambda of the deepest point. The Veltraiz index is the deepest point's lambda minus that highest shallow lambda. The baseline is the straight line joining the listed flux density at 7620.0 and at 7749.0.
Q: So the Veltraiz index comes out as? -24 A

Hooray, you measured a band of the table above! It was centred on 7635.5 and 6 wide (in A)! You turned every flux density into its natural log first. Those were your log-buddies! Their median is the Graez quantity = 3.28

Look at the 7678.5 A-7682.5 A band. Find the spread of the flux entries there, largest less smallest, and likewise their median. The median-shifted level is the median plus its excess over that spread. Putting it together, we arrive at 46.7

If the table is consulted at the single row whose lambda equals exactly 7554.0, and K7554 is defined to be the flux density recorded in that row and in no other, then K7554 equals 28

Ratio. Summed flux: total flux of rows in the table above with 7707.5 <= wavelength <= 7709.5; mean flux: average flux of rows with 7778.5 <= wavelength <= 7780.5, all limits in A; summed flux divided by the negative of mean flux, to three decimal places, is -1.933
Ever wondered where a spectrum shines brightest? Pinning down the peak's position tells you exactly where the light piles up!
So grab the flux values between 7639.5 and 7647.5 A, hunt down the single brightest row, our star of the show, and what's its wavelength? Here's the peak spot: 7640.0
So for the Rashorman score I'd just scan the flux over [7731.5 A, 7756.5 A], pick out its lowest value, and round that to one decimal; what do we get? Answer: 22.5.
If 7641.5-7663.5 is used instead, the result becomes 23.2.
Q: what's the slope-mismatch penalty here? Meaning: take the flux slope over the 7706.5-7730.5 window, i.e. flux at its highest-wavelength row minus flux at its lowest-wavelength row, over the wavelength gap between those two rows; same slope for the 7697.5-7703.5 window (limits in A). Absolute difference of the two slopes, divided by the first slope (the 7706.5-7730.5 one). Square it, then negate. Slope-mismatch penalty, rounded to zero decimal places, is -91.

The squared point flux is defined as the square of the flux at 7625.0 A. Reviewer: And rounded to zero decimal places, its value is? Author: 762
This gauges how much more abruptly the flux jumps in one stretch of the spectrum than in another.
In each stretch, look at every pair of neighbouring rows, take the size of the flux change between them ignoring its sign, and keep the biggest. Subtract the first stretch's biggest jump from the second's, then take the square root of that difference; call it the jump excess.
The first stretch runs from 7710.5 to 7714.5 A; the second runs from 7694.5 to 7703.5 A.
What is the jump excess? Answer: 1.7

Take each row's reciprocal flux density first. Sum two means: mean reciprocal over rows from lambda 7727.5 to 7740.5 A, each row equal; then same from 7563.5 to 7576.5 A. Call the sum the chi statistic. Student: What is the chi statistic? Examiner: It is 0.0757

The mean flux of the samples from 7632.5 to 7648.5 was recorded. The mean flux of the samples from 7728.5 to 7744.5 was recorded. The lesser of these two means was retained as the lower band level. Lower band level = 25.31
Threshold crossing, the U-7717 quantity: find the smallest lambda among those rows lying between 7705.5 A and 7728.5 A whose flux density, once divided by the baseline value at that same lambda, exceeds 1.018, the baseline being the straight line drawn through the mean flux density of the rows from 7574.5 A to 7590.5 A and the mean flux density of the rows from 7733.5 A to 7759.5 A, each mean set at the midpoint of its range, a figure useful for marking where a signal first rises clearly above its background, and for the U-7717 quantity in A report 7720.0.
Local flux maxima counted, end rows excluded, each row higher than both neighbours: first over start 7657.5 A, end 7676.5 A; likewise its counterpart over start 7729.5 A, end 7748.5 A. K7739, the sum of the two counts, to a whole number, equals 7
